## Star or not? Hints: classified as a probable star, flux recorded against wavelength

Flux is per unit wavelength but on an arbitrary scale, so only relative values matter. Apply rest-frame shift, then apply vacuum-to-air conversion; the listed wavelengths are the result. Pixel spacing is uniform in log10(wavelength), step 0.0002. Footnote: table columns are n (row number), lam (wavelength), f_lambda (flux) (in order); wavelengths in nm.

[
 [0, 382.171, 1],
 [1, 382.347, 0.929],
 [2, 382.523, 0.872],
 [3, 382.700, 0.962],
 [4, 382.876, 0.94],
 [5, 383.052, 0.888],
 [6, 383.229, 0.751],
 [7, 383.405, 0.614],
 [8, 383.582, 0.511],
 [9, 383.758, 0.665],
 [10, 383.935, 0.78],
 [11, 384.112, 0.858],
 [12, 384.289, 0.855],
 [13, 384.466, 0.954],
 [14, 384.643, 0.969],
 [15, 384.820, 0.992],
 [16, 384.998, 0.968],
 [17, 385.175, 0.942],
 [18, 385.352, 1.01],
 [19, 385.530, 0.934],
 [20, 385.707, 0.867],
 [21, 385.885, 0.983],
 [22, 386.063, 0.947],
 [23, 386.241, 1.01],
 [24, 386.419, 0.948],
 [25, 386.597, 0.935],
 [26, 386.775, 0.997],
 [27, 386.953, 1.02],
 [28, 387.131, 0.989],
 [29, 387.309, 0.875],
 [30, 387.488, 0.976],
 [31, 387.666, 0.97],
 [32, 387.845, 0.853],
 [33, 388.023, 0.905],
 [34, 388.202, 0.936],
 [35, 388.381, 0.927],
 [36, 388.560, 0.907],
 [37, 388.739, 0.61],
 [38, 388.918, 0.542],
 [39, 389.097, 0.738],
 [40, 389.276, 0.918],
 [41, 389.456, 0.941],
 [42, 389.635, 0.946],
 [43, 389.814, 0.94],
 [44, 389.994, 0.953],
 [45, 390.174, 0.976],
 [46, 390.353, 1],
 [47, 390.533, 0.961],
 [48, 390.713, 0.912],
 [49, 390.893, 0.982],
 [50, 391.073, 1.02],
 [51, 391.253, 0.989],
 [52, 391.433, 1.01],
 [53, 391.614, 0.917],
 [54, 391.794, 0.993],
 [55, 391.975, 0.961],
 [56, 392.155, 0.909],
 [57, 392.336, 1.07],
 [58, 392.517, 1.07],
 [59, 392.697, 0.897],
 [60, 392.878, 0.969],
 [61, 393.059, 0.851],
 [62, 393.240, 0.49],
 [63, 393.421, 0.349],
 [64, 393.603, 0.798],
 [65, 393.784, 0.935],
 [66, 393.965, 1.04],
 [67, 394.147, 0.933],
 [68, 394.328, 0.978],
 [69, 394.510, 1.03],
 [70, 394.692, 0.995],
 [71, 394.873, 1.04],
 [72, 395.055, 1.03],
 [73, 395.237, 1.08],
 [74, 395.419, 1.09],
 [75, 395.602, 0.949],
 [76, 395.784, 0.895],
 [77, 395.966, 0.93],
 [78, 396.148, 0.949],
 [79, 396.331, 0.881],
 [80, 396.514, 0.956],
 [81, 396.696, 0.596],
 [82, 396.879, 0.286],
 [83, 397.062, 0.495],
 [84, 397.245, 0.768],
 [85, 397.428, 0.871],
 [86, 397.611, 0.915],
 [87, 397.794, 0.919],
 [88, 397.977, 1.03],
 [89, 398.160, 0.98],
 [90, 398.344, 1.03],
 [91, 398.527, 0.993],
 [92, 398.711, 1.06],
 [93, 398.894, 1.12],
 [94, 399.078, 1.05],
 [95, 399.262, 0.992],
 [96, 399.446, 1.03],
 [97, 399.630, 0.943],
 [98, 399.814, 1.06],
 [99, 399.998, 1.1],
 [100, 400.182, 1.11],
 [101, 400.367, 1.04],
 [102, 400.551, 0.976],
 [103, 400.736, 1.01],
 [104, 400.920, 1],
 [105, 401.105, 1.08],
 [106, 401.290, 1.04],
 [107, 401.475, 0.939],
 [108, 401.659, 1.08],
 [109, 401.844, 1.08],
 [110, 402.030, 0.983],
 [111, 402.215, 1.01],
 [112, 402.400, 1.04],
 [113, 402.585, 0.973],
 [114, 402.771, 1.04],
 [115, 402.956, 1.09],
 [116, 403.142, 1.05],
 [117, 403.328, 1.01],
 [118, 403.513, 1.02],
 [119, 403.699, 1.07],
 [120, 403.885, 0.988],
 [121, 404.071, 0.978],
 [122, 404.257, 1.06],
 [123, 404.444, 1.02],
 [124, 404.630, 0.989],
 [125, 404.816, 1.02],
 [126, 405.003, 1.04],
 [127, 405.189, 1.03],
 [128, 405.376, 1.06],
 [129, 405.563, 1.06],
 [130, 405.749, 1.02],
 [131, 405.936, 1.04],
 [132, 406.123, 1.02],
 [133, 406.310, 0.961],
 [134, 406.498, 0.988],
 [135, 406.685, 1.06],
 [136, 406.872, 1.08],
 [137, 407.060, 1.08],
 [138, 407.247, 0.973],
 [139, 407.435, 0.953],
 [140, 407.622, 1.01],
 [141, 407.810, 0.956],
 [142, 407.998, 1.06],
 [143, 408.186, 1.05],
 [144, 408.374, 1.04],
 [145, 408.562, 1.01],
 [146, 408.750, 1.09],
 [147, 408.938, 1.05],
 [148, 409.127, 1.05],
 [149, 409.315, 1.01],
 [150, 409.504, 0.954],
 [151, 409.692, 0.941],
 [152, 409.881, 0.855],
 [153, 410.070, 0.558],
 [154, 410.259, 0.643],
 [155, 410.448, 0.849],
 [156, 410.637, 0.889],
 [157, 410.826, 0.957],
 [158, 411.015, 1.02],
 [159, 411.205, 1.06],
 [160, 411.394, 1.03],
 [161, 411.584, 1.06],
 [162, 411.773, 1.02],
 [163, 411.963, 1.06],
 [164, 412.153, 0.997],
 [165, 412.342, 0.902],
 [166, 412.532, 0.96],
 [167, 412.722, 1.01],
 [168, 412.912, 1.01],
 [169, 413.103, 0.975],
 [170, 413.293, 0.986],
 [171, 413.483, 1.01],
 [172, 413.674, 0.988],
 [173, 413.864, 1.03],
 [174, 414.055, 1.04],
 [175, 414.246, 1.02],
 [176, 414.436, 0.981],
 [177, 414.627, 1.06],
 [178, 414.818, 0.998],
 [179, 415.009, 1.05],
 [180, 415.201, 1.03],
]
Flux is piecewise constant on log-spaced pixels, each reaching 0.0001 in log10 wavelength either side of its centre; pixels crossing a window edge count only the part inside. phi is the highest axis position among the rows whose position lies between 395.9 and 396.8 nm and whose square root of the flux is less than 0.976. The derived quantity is 396.696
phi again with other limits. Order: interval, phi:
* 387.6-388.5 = 388.381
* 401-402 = 401.475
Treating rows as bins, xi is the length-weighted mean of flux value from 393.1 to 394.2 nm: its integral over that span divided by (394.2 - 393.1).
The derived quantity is 0.76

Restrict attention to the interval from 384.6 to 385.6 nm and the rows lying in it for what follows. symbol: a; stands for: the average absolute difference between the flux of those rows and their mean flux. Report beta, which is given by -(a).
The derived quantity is -0.021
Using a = 0.021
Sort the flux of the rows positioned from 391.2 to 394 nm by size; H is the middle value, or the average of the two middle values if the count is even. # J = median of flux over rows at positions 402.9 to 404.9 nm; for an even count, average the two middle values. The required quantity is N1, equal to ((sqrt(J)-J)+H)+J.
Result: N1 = 1.96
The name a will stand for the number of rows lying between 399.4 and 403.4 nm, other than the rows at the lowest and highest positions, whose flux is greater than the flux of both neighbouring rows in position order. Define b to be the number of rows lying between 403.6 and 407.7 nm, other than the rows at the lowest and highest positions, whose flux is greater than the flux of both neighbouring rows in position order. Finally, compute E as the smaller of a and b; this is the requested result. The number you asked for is 3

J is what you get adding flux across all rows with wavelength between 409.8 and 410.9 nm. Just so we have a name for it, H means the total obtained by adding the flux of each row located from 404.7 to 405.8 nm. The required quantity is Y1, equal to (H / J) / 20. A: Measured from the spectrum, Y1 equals 0.0656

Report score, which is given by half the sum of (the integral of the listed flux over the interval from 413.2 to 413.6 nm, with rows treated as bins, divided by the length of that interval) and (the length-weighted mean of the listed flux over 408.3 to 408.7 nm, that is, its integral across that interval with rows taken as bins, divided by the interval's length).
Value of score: 1.01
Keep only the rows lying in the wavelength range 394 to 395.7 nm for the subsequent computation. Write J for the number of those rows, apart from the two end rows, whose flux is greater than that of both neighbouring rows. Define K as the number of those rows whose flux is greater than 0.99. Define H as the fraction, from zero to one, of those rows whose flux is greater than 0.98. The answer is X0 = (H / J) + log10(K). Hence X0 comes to 1.00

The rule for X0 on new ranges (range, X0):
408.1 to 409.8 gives 1.62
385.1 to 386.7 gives 0.41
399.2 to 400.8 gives 1.23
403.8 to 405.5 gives 1.22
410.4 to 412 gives 1.11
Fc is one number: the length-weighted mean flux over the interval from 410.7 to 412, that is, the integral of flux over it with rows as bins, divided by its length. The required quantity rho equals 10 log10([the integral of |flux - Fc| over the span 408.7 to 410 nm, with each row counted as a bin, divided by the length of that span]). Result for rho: -11.4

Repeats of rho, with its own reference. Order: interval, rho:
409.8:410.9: -6.3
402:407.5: -15.1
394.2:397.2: -8.0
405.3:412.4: -11.7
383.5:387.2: -9.5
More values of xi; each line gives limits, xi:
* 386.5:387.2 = 0.99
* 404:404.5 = 1.02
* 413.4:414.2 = 1.02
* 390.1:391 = 0.97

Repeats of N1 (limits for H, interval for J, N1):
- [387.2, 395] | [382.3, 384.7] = 1.87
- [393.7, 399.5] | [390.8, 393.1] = 1.97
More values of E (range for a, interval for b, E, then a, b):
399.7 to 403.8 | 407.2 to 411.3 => 3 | 5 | 3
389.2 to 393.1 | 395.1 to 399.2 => 6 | 6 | 6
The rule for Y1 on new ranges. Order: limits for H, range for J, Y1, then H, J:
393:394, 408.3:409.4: 0.0357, 4.5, 6.25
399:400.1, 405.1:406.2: 0.0496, 6.2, 6.23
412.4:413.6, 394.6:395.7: 0.0481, 6.0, 6.18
